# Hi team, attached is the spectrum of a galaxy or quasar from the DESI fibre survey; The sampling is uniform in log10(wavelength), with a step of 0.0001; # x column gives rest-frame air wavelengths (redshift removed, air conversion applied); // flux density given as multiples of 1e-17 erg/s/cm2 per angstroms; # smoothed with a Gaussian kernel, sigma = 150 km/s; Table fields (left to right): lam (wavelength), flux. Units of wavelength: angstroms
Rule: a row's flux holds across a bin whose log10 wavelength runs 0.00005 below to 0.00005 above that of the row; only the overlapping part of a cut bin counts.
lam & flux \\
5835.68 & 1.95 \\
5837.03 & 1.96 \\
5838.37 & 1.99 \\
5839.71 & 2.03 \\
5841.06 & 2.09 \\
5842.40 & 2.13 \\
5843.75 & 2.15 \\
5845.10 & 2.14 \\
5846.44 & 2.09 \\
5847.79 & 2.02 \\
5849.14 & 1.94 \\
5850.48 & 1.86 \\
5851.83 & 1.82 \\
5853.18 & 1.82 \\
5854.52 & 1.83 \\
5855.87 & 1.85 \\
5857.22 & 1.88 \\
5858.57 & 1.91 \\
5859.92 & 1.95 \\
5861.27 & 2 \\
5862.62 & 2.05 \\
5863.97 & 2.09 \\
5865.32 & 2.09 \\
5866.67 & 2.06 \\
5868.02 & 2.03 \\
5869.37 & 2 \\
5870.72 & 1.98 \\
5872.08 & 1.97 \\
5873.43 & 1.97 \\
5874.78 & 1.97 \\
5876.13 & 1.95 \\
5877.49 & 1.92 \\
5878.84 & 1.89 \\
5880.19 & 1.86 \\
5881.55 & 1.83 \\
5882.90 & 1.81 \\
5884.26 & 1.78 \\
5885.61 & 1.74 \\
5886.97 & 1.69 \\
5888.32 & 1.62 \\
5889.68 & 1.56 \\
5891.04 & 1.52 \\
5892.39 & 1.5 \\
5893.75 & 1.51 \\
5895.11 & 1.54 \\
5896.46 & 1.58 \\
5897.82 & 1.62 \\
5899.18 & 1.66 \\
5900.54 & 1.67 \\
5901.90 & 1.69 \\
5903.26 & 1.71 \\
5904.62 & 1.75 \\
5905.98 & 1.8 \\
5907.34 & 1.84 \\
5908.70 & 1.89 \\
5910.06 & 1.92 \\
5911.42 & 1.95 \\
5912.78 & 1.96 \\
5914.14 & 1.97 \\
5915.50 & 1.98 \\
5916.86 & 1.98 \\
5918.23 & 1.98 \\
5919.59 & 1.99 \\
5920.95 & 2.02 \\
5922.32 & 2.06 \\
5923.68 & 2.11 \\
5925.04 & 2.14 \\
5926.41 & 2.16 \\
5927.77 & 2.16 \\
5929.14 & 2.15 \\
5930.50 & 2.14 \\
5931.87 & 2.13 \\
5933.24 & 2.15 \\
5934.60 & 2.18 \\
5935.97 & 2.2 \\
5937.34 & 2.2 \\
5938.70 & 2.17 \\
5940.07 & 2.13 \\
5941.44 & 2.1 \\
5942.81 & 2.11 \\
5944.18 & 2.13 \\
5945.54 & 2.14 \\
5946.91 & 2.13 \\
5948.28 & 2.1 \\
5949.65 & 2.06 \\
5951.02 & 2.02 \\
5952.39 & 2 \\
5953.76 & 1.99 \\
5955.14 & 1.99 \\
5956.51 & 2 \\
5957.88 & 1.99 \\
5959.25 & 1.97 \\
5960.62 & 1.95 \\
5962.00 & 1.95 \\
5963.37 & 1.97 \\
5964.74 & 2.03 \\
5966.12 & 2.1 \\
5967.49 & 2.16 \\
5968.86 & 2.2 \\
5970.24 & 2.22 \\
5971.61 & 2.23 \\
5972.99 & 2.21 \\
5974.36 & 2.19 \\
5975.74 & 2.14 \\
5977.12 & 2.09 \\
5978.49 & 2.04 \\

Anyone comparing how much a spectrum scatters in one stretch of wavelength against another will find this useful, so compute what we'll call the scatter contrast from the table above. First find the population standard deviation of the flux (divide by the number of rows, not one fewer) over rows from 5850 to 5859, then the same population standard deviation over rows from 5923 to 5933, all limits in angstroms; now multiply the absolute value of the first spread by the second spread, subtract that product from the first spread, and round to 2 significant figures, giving 0.031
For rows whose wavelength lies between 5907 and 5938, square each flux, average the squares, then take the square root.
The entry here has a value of 2.06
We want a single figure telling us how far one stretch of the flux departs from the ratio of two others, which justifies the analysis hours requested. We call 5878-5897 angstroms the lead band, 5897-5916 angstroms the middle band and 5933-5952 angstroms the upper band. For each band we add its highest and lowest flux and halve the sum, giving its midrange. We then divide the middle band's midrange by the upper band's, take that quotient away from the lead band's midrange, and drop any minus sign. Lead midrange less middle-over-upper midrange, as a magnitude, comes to 0.84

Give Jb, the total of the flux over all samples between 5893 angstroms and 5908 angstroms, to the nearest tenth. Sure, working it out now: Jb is 18.4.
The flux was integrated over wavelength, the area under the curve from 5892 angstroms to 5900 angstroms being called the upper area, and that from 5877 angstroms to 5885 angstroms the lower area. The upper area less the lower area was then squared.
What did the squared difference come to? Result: 5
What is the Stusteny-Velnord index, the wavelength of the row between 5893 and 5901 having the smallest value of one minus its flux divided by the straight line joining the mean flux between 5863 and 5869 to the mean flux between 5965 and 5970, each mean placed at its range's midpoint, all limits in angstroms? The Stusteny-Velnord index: 5900.54 angstroms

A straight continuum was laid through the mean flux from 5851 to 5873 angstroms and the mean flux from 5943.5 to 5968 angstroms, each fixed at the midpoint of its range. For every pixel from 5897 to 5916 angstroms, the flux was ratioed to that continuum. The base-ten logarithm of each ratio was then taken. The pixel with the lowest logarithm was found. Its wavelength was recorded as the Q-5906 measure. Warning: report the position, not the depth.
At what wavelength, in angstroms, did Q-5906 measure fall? 5897.82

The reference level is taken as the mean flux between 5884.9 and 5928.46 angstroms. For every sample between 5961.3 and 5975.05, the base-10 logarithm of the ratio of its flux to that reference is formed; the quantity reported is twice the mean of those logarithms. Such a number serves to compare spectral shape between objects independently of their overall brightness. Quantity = 0.13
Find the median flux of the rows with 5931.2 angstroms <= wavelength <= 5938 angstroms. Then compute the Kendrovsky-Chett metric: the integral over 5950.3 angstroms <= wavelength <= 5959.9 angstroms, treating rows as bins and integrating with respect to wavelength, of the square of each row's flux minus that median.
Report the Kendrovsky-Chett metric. 0.33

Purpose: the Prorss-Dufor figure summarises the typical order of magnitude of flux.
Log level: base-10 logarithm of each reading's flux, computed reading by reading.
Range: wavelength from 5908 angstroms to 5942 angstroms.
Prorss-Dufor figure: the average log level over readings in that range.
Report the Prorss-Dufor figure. 0.32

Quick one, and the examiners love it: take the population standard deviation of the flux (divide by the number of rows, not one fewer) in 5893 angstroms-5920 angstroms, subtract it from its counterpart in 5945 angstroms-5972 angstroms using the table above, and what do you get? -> -0.07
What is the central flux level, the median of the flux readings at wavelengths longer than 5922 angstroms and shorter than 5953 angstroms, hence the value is 2.13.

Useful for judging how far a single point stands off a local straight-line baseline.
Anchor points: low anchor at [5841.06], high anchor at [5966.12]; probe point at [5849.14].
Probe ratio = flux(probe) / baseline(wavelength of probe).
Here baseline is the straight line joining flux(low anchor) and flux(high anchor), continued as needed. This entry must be 0.93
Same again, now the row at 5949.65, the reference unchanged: 0.98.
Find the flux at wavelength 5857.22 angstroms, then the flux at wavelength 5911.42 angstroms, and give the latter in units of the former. 1.04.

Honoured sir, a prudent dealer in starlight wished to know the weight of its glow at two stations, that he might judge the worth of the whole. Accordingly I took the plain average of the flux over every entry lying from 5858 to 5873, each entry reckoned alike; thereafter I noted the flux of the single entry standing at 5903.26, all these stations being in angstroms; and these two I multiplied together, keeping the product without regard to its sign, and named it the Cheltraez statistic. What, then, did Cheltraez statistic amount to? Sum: 3.44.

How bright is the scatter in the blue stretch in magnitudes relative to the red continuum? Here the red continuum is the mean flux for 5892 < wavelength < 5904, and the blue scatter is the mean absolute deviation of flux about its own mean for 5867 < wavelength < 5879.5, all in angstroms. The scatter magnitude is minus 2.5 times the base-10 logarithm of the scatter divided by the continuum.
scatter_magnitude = 4.3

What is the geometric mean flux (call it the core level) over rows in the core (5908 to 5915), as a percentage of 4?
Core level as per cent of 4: 48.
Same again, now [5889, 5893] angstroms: 38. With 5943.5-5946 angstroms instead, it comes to 53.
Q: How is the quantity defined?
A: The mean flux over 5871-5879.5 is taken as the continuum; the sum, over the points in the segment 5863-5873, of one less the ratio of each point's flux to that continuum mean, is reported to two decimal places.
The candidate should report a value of -0.31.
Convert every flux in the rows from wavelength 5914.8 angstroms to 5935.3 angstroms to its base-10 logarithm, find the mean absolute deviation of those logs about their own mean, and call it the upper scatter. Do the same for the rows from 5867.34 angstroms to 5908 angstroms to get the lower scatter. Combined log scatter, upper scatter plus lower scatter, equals 0.050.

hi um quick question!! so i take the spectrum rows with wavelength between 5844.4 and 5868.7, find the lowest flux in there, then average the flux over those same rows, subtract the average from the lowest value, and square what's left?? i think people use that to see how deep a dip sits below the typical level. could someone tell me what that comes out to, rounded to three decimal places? 0.022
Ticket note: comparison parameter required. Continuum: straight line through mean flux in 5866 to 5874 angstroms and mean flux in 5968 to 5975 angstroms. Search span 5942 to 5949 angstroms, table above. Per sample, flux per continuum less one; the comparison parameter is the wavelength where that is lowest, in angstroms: 5948.28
